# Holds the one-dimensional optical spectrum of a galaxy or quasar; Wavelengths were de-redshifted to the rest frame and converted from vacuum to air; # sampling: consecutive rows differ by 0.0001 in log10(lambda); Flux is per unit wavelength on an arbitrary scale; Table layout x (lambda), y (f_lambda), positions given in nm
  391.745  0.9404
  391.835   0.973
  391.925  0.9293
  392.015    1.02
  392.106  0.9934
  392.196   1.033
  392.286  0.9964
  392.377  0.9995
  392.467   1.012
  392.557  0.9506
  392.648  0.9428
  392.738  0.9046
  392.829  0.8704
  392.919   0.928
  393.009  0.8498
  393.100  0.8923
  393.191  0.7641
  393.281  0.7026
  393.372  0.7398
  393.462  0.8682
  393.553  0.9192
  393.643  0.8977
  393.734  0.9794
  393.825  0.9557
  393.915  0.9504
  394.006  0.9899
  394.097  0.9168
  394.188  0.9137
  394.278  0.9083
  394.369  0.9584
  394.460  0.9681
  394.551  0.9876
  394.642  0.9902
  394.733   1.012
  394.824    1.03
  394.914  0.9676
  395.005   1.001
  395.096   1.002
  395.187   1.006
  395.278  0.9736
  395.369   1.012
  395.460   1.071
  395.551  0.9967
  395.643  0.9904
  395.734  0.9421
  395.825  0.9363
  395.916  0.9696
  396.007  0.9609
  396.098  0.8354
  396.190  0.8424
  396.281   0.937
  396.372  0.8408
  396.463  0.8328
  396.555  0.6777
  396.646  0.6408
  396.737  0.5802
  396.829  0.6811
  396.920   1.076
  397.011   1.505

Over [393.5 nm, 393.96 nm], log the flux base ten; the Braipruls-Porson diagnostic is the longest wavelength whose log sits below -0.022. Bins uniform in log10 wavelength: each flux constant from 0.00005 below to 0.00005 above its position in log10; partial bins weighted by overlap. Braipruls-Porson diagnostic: 393.915 nm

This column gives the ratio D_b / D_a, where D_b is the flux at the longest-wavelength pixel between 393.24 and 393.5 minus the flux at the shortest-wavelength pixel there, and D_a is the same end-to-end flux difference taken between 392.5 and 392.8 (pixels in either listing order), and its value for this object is -3.6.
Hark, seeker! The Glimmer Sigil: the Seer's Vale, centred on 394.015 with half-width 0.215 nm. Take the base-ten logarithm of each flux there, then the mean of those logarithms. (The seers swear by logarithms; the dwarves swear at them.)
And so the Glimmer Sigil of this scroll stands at -0.02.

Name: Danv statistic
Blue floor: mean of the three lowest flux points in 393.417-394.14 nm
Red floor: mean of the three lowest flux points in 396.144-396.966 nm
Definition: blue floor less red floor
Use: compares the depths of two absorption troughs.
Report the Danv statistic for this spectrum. 0.26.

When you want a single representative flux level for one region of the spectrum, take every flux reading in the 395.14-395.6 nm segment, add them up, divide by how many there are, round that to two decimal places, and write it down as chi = 1.01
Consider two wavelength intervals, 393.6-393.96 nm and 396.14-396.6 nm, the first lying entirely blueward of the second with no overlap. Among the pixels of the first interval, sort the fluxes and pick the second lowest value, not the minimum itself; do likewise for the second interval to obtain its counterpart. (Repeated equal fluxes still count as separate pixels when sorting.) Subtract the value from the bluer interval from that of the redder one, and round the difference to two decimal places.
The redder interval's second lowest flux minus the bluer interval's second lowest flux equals -0.12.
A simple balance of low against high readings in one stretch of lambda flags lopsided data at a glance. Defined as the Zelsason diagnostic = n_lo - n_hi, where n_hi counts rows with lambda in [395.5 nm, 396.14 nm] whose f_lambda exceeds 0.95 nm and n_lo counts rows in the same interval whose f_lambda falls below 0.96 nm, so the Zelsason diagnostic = -1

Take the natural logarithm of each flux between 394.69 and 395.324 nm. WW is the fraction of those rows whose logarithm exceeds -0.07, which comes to 1.0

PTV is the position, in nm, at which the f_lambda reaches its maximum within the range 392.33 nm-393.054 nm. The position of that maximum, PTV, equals 392.467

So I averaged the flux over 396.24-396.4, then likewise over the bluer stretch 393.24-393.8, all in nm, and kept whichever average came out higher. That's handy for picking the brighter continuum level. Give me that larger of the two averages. 0.89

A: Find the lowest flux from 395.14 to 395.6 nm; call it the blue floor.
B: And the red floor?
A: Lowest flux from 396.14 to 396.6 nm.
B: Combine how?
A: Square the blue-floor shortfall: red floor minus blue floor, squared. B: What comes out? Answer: 0.088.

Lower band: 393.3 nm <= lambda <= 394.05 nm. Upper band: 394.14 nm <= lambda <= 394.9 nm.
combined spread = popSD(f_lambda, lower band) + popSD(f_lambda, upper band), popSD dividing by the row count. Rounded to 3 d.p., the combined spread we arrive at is 0.116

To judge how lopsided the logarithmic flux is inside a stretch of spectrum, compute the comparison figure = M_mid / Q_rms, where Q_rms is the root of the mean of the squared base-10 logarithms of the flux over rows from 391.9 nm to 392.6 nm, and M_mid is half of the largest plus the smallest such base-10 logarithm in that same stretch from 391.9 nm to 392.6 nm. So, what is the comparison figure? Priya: -0.59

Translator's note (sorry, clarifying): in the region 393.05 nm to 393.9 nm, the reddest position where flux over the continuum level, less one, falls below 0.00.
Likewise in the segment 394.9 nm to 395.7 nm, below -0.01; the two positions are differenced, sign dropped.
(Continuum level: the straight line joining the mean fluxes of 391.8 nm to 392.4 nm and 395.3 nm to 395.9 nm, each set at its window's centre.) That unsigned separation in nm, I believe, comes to 1.45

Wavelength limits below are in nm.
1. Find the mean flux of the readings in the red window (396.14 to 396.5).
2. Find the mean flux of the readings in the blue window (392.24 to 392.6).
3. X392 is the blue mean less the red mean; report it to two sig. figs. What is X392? 0.13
